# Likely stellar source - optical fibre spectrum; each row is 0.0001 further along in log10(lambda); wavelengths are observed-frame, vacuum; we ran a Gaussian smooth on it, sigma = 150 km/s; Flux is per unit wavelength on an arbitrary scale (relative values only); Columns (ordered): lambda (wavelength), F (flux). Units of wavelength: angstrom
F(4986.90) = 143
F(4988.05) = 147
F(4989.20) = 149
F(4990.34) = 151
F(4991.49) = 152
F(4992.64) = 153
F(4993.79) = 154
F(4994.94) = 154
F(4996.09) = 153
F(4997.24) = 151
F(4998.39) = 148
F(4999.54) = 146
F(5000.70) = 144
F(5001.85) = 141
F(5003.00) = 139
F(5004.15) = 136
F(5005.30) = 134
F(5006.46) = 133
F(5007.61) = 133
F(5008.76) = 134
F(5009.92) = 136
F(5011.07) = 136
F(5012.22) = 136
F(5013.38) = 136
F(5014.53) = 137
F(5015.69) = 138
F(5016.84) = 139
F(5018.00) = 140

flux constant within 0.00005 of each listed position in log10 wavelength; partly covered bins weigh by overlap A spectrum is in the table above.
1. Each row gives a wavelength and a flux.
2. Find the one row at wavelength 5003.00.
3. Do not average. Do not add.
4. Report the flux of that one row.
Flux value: 139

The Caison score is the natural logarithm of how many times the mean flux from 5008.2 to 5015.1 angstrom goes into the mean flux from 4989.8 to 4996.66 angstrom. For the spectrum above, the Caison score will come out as 0.12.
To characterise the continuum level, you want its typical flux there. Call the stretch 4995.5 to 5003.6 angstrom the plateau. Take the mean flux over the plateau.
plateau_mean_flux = 146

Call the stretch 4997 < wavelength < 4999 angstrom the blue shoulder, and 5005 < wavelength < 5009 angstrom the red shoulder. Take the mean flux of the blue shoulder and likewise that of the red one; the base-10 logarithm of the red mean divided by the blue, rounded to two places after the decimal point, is -0.05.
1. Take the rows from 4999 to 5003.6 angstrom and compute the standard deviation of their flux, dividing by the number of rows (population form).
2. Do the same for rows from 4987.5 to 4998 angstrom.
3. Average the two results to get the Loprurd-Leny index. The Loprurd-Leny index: 2.45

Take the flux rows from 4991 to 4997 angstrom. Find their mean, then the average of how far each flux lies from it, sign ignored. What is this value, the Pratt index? 0.64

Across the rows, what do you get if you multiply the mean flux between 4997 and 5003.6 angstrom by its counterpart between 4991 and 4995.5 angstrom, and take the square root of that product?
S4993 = 149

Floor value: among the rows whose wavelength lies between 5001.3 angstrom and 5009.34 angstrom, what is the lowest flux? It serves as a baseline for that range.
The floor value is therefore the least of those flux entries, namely 133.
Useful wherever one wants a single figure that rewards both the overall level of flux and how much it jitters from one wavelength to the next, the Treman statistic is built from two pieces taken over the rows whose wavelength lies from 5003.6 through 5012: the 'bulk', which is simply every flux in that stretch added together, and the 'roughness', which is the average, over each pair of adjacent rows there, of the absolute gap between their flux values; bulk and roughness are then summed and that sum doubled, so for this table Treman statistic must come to 1886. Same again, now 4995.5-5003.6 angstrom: 2049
